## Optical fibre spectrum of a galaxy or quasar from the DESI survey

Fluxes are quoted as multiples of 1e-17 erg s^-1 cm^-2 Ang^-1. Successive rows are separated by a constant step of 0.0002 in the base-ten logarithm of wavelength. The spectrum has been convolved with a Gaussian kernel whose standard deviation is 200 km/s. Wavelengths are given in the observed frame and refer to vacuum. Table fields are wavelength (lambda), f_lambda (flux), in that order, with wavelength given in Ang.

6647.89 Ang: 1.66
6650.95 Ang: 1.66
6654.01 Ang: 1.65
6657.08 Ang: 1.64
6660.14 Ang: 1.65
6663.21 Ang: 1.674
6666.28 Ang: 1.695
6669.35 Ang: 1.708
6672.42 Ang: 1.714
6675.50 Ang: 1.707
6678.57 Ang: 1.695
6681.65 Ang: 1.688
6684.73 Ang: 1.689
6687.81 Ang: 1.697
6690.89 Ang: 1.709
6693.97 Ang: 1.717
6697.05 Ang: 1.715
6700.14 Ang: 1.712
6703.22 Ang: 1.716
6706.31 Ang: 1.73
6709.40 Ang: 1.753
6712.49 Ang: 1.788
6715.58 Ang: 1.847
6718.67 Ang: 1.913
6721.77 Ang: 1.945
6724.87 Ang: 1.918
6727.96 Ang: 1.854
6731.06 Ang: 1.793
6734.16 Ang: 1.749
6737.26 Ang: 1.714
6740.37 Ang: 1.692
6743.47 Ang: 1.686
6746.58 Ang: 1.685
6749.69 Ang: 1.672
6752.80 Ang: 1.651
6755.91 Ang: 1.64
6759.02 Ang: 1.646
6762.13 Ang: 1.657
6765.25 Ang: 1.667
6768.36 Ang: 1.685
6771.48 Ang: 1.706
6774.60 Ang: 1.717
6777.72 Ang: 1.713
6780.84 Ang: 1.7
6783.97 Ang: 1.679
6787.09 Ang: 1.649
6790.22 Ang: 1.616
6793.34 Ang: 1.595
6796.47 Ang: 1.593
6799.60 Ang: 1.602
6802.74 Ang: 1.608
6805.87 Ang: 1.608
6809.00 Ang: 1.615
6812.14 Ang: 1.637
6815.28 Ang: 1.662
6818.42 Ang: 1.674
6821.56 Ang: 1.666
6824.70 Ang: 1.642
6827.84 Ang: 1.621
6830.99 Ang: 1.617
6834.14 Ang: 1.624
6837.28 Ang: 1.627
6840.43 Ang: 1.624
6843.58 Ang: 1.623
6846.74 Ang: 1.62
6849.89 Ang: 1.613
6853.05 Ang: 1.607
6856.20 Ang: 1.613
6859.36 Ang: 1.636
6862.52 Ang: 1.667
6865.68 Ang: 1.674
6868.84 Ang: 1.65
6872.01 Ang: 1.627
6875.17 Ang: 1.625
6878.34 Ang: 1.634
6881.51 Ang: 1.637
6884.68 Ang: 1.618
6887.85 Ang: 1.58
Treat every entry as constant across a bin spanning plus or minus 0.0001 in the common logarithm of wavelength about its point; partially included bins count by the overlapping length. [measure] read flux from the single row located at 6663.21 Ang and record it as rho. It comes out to 1.674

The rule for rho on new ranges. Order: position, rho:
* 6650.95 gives 1.66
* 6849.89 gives 1.613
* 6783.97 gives 1.679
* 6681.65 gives 1.688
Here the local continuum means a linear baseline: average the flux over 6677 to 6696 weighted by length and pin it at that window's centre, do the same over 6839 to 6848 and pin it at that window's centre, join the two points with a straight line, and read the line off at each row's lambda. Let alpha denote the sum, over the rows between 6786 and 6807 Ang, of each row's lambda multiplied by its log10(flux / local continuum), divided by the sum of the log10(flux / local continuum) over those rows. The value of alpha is 6797.6 Ang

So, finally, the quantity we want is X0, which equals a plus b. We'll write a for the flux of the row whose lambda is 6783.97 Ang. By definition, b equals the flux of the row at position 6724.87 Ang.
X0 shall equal 3.60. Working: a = 1.679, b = 1.918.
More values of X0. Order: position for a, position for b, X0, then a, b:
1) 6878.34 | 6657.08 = 3.27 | 1.634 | 1.64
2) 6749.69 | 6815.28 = 3.33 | 1.672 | 1.662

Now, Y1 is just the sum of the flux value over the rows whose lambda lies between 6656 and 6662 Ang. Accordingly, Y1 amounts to 3.290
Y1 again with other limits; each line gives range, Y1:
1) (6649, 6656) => 3.310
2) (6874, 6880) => 3.259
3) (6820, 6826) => 3.308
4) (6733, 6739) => 3.463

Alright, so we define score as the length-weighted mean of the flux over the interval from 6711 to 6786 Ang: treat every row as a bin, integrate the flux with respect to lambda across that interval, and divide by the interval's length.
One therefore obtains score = 1.737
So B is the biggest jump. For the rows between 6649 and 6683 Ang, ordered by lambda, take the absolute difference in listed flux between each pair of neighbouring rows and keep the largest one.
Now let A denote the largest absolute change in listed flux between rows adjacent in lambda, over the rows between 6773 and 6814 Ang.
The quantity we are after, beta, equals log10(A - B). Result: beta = -2.05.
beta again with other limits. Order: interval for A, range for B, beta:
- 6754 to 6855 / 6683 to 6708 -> -1.72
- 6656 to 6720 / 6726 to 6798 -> -2.30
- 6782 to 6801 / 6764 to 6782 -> -1.92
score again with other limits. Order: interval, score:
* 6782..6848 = 1.629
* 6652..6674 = 1.675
